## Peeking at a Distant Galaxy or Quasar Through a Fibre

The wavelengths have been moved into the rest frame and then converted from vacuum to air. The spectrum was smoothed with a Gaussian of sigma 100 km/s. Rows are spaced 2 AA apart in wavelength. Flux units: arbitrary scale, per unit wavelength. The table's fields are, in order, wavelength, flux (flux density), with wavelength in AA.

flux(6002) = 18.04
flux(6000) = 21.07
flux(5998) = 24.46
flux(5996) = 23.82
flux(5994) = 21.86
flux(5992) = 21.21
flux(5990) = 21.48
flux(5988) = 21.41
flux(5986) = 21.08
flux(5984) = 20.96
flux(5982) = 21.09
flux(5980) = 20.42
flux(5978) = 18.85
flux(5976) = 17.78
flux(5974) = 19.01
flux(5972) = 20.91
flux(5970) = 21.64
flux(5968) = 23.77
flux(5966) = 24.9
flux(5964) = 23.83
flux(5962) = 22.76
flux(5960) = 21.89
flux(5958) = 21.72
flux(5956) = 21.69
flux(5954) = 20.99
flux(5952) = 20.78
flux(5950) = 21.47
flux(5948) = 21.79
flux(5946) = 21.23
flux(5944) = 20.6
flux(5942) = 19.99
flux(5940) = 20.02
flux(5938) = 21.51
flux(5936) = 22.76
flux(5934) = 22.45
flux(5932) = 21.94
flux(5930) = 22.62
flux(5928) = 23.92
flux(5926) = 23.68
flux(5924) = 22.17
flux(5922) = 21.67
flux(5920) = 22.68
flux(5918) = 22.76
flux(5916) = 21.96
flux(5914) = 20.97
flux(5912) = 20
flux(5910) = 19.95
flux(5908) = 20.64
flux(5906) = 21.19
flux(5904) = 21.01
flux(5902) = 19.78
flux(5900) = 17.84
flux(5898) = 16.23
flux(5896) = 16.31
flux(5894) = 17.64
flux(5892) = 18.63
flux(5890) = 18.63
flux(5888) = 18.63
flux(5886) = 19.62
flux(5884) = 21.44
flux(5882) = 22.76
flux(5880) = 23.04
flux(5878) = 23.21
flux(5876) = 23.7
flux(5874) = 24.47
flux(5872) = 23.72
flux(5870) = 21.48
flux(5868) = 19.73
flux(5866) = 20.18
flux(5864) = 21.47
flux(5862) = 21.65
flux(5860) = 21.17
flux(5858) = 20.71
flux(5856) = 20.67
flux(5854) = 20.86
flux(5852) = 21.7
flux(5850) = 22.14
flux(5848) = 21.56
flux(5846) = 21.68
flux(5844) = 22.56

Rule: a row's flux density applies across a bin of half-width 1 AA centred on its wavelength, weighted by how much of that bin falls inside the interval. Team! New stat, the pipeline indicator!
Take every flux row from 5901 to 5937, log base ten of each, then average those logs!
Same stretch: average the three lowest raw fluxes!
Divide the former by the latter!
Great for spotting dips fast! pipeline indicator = 0.067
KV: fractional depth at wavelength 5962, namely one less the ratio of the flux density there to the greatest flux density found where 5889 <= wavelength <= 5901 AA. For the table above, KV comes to -0.22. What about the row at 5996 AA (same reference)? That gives -0.28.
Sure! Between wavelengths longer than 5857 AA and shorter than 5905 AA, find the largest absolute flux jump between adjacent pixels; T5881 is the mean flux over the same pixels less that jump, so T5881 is 18.3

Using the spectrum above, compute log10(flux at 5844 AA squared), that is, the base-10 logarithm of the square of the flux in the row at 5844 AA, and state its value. 2.71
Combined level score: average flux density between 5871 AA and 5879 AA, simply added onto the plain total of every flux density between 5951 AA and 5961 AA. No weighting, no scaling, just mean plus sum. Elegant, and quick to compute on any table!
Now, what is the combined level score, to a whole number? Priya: 131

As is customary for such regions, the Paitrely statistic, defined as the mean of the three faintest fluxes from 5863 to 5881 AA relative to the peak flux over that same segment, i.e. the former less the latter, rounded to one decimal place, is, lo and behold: -4.0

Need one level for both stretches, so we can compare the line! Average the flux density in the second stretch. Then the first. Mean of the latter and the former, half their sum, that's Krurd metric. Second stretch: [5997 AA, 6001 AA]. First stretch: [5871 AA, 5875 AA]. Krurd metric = 23.4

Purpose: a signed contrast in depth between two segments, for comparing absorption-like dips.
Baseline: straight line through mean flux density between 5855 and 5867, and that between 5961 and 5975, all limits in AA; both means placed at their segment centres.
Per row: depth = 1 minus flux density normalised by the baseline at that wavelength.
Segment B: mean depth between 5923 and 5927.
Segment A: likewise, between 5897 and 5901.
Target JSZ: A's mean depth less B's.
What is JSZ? 0.26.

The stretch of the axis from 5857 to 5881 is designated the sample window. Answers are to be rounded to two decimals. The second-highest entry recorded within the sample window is 23.72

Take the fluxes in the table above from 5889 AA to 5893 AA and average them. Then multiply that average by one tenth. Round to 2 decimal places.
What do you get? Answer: 1.86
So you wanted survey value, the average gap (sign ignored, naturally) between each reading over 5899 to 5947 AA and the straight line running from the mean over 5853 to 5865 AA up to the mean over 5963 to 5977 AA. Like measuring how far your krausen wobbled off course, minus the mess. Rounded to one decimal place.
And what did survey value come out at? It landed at 1.1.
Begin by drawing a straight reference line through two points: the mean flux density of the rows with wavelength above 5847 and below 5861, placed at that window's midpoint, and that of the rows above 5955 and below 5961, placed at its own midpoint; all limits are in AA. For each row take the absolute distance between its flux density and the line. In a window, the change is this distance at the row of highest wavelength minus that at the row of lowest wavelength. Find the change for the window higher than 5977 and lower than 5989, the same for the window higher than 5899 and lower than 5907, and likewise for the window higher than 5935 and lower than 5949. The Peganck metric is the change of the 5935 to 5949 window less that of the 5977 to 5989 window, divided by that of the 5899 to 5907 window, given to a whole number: 0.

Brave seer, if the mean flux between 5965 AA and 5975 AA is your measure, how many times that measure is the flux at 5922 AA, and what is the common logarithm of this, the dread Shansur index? -0.01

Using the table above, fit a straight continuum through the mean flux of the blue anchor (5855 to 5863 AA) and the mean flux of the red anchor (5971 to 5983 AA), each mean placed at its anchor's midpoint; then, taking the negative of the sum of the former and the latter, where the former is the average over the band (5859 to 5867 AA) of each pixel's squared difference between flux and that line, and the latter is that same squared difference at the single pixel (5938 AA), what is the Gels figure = -2.2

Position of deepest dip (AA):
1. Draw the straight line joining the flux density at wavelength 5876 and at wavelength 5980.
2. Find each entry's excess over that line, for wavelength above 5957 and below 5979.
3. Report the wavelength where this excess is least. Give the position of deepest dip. 5976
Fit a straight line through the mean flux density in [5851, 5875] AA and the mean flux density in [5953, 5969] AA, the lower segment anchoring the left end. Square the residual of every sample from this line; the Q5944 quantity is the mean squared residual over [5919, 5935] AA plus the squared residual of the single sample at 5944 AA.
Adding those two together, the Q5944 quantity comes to 4.2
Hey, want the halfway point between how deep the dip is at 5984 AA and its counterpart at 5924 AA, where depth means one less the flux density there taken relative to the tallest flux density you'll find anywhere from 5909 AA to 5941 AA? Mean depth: 0.098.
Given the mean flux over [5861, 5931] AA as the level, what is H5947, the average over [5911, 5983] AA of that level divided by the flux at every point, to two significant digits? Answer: 0.98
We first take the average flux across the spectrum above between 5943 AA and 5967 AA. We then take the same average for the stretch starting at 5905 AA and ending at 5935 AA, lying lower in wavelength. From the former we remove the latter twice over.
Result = -21.8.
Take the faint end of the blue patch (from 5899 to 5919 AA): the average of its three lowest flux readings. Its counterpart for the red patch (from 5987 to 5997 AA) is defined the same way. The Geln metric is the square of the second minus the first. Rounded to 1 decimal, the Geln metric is 4.7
